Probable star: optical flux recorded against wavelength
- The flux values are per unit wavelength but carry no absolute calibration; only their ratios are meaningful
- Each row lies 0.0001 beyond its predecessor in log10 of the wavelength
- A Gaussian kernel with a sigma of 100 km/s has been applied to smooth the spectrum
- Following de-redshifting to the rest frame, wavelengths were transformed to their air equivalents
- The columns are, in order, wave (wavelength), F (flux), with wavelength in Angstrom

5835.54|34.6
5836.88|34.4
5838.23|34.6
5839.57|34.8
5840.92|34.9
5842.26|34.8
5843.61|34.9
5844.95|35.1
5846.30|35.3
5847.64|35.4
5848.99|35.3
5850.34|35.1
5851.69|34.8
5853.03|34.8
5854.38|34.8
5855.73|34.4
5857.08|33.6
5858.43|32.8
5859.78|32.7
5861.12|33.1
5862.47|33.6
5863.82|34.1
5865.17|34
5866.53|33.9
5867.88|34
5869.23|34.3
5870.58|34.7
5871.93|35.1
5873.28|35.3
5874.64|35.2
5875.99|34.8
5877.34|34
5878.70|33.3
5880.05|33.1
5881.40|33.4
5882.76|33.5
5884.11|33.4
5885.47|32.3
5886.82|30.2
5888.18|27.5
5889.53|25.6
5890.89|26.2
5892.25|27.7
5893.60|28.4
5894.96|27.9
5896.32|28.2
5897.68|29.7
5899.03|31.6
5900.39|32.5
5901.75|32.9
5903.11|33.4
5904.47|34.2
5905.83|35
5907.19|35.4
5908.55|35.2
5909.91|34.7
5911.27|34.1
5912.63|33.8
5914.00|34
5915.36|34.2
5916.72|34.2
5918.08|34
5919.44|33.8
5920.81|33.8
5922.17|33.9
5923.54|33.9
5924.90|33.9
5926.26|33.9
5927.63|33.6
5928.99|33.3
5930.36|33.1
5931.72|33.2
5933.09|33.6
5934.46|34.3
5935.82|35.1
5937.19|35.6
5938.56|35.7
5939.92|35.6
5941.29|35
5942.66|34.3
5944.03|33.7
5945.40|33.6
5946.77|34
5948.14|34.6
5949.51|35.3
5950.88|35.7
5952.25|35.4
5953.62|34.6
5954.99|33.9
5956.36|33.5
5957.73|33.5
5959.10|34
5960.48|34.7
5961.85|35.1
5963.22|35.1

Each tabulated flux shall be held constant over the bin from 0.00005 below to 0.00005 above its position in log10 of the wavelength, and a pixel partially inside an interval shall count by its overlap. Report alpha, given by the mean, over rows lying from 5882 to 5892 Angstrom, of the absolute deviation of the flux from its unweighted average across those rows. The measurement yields 2.9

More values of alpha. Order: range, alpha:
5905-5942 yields 0.6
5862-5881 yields 0.6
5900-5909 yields 1.0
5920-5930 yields 0.2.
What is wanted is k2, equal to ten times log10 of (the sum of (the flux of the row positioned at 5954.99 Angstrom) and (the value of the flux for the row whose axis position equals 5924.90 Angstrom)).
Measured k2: 18.3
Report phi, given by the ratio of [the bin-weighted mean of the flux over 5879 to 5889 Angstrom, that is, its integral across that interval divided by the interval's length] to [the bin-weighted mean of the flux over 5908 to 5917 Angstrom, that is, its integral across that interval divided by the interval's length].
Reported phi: 0.93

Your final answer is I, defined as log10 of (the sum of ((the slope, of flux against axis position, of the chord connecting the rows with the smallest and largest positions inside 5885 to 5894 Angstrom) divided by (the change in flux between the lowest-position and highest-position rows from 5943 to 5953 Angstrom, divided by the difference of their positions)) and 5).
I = 0.4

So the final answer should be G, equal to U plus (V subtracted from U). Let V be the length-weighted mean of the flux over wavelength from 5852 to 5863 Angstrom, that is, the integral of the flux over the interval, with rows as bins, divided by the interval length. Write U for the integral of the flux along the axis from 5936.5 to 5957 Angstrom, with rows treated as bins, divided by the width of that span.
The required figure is 36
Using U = 34.7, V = 33.79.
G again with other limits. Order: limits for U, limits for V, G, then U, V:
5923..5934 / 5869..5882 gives 33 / 33.6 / 34.34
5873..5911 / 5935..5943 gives 29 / 31.9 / 35.26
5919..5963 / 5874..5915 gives 37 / 34.3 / 32.06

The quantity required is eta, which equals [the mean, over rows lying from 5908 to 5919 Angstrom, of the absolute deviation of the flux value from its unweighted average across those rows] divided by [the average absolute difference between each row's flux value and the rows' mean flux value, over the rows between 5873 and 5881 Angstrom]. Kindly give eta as 0.4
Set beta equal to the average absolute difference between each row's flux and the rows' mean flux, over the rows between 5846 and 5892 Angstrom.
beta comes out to 1.6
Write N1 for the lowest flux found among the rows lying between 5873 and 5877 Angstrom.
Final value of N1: 34.8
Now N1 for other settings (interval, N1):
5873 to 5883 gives 33.1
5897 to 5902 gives 29.7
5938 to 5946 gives 33.6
